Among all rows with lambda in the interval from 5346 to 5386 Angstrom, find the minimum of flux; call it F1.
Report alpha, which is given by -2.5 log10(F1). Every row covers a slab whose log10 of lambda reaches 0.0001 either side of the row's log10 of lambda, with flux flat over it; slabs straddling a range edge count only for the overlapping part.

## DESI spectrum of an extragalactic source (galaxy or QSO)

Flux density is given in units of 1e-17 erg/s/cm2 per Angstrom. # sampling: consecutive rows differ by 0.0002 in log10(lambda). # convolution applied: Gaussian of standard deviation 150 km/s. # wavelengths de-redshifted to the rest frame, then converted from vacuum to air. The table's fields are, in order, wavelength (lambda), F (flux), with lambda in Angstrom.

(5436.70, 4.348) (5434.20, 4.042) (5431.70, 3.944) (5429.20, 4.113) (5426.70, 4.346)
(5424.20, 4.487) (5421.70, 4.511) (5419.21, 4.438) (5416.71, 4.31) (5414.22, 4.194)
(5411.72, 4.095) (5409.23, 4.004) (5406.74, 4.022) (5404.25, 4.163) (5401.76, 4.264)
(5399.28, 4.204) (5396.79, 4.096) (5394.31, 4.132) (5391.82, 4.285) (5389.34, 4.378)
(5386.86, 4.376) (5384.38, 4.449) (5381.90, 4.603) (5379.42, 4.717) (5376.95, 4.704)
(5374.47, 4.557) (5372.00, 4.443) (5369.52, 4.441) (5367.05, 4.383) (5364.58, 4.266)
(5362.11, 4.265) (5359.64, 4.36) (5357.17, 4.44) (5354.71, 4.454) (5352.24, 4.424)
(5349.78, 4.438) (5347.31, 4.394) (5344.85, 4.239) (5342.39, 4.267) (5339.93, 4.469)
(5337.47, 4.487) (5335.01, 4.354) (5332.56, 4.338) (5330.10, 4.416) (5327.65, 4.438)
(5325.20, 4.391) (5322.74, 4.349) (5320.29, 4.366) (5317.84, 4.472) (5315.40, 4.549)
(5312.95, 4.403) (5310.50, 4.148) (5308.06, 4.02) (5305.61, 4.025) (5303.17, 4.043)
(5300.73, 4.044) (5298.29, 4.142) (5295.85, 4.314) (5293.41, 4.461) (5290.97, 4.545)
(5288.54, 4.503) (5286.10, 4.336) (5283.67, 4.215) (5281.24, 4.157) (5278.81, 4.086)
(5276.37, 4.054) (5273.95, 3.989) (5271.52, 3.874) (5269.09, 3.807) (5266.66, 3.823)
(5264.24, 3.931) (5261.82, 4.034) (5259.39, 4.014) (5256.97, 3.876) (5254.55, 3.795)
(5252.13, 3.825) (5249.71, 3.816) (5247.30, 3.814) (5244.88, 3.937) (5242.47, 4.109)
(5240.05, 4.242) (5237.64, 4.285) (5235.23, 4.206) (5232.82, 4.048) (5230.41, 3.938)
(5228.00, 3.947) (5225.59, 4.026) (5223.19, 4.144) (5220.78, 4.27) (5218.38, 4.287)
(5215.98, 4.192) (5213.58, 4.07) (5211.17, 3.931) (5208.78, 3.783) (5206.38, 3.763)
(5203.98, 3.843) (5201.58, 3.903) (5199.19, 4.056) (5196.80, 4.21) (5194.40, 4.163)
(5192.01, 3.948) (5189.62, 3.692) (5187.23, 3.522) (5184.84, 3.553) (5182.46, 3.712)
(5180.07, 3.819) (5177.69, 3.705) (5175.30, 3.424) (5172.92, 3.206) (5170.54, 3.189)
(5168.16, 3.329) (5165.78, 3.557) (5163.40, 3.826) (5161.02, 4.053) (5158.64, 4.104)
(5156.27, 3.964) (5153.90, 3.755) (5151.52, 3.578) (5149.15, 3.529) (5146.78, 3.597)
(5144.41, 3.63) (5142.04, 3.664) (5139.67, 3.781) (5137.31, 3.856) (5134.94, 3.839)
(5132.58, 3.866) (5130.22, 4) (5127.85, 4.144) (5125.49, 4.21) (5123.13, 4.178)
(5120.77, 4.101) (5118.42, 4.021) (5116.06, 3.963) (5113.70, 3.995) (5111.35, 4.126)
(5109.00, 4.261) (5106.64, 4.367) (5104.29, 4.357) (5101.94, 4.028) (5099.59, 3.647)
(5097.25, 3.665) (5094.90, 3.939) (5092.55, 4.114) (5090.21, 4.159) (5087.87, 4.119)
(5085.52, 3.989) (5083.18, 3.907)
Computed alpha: -1.57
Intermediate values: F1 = 4.265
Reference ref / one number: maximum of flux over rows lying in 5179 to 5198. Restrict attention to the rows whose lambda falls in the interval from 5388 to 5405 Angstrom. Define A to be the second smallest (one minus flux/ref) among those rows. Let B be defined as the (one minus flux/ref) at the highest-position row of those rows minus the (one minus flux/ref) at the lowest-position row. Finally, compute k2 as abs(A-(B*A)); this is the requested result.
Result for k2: 0.02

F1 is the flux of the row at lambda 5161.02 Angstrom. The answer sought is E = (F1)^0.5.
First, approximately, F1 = 4.053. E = 2.01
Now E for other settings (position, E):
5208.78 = 1.94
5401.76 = 2.06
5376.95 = 2.17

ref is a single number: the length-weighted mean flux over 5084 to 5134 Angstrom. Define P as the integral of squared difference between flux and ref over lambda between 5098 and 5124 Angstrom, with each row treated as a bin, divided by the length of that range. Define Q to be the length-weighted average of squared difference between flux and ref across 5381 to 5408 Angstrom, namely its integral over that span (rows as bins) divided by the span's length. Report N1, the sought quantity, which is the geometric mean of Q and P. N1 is 0.053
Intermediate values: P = 0.04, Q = 0.07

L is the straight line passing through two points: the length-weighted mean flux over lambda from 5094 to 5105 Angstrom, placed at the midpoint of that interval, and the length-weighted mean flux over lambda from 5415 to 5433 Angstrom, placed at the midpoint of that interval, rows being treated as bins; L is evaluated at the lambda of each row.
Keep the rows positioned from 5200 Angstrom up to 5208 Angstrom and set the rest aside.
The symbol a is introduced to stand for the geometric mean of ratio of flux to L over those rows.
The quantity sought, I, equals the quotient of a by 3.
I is 0.317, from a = 0.95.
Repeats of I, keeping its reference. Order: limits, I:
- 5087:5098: 0.341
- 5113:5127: 0.345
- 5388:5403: 0.330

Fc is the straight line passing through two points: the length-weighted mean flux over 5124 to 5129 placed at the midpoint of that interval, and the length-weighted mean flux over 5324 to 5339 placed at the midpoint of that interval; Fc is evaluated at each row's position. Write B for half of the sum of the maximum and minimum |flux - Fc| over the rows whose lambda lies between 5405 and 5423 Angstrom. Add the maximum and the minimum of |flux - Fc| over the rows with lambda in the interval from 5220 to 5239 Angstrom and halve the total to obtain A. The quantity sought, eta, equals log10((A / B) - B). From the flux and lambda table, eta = -0.3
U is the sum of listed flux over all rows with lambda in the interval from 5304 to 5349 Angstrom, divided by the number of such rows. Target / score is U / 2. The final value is 2.17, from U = 4.3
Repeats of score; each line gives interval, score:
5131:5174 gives 1.84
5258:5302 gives 2.06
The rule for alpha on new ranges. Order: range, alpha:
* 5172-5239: -1.26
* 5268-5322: -1.45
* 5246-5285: -1.45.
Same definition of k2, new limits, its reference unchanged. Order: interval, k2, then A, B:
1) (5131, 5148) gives 0.08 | 0.08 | 0.06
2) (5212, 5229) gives 0.01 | -0.01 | 0.03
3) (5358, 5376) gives 0.06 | -0.06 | -0.05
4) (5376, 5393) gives 0.11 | -0.12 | 0.10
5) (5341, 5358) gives 0.06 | -0.05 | -0.04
